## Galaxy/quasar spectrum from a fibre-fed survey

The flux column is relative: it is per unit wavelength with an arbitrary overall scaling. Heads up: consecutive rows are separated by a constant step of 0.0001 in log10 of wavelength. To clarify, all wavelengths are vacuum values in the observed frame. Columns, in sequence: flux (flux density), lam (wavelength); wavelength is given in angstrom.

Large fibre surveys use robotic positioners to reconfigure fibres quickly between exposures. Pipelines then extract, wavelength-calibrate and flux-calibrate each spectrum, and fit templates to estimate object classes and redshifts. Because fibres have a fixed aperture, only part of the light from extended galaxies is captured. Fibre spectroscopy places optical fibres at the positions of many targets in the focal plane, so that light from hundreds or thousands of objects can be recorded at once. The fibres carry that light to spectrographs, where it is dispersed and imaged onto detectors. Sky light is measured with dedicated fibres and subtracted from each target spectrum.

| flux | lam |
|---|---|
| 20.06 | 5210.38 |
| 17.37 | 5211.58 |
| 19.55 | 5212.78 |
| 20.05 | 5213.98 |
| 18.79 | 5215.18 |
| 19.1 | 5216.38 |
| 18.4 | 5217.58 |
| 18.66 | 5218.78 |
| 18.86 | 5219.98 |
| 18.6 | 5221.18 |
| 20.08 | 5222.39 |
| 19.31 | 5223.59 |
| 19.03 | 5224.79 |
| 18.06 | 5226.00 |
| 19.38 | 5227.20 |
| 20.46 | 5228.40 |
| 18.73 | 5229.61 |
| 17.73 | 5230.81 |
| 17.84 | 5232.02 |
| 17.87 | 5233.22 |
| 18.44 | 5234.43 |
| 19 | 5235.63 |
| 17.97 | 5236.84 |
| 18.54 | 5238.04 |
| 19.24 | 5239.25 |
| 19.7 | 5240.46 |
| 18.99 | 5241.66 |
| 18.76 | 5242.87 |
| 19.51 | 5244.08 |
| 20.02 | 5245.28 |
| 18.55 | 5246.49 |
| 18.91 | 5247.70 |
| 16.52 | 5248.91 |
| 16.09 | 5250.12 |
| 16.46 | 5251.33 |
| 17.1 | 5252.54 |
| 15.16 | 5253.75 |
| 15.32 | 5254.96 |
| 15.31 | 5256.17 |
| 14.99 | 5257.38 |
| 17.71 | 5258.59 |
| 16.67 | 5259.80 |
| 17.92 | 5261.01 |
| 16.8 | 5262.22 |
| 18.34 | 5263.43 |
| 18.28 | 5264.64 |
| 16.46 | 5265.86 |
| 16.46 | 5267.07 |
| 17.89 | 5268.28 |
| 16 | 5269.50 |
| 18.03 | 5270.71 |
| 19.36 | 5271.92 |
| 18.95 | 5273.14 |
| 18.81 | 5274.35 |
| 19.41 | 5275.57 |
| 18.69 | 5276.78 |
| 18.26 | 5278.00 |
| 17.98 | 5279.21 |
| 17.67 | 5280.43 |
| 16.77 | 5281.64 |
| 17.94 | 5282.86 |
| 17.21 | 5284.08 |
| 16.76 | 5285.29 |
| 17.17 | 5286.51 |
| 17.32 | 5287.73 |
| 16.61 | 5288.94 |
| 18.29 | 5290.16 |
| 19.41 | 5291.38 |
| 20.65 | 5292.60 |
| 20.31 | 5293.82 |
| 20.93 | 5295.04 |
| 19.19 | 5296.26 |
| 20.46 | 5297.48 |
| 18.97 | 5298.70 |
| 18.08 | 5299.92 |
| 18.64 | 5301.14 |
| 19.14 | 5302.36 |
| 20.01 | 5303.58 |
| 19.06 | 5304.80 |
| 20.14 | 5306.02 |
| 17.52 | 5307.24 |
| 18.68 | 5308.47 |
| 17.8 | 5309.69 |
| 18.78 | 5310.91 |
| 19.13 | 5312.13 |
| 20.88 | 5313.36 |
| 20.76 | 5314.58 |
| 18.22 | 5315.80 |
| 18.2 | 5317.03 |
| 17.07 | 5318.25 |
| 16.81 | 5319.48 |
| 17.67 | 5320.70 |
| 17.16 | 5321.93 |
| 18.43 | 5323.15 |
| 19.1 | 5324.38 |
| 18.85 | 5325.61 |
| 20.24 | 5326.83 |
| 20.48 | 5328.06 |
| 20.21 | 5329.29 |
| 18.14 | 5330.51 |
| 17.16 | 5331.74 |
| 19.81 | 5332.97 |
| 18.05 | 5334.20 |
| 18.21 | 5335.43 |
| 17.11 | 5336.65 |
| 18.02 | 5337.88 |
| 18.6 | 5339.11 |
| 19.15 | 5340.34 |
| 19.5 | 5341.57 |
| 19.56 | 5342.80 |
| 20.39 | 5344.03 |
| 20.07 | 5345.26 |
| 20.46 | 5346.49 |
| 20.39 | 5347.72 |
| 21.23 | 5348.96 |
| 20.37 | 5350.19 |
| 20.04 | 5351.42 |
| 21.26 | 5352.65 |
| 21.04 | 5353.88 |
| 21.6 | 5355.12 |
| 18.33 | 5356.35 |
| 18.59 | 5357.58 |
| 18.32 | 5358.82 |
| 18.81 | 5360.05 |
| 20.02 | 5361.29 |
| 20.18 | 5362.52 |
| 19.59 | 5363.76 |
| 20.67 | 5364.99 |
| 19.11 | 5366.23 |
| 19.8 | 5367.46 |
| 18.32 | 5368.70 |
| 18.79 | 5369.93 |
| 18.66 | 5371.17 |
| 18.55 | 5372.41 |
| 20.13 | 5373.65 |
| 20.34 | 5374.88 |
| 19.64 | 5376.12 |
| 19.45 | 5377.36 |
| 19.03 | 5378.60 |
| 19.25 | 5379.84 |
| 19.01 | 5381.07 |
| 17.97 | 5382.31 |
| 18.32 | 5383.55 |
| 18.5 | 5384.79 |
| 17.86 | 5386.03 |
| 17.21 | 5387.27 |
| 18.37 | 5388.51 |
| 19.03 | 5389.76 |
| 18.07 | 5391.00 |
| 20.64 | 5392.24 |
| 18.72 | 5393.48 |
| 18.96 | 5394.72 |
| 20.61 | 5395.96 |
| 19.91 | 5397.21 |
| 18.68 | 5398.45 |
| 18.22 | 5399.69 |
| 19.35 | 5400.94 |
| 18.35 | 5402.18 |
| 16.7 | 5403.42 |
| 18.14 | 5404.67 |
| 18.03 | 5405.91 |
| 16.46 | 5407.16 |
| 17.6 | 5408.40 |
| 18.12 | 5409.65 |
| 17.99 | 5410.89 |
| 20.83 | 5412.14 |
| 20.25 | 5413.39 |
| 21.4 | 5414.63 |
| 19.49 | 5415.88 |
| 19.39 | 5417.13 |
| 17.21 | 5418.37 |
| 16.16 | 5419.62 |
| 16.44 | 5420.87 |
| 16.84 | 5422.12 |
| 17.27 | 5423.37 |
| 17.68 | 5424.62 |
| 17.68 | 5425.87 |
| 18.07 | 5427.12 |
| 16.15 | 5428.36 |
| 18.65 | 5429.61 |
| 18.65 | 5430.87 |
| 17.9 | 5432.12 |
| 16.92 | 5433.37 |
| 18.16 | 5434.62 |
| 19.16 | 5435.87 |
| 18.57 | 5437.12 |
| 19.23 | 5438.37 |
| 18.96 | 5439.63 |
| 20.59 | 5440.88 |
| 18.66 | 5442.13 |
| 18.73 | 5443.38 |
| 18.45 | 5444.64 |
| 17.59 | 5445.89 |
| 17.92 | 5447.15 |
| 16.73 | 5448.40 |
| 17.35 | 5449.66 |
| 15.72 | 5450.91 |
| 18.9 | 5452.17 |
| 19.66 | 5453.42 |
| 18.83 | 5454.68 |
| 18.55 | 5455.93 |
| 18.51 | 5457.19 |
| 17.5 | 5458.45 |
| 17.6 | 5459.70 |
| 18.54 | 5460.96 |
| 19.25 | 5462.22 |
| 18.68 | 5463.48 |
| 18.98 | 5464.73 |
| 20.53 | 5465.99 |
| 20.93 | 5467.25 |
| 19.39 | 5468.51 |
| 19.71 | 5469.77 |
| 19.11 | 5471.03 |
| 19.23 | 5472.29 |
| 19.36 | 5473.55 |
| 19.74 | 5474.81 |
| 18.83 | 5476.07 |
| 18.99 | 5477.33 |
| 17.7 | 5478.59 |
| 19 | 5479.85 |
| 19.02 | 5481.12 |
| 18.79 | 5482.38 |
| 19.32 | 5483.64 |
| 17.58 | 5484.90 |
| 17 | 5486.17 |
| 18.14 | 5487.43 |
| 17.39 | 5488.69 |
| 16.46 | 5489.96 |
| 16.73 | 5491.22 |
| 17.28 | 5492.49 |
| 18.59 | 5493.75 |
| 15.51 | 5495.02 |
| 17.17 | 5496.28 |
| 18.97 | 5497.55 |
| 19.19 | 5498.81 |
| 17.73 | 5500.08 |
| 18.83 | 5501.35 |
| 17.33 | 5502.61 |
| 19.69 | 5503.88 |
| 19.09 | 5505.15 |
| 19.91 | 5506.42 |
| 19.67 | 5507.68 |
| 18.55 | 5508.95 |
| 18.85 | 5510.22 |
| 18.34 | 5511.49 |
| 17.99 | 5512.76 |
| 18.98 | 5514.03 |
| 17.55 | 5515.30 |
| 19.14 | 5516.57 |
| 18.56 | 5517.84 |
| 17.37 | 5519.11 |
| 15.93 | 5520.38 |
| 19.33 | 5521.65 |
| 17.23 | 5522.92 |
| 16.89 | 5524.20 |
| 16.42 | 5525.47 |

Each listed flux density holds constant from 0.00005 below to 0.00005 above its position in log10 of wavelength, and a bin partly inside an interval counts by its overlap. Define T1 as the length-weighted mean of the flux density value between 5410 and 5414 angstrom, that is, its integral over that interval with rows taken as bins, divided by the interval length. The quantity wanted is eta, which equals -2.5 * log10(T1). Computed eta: -3.23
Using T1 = 19.6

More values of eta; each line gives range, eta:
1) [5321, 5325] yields -3.15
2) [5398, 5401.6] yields -3.18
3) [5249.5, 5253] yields -3.04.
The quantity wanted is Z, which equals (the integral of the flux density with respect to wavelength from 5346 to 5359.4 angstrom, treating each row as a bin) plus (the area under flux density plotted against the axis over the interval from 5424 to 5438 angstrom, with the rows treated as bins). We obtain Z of 522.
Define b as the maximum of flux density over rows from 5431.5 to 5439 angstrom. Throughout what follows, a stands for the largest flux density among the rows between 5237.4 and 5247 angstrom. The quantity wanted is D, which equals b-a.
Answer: -0.8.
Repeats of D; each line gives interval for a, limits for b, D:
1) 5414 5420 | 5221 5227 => -1.3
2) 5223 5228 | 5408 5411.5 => -1.3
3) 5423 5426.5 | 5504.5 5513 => 2.2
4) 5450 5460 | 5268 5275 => -0.3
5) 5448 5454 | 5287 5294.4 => 1.0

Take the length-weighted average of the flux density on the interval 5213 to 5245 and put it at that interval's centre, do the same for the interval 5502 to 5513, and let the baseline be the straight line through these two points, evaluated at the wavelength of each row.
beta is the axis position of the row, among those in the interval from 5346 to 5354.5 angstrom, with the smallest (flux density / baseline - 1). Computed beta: 5351.42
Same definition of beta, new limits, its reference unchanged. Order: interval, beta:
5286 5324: 5288.94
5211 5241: 5211.58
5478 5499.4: 5495.02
